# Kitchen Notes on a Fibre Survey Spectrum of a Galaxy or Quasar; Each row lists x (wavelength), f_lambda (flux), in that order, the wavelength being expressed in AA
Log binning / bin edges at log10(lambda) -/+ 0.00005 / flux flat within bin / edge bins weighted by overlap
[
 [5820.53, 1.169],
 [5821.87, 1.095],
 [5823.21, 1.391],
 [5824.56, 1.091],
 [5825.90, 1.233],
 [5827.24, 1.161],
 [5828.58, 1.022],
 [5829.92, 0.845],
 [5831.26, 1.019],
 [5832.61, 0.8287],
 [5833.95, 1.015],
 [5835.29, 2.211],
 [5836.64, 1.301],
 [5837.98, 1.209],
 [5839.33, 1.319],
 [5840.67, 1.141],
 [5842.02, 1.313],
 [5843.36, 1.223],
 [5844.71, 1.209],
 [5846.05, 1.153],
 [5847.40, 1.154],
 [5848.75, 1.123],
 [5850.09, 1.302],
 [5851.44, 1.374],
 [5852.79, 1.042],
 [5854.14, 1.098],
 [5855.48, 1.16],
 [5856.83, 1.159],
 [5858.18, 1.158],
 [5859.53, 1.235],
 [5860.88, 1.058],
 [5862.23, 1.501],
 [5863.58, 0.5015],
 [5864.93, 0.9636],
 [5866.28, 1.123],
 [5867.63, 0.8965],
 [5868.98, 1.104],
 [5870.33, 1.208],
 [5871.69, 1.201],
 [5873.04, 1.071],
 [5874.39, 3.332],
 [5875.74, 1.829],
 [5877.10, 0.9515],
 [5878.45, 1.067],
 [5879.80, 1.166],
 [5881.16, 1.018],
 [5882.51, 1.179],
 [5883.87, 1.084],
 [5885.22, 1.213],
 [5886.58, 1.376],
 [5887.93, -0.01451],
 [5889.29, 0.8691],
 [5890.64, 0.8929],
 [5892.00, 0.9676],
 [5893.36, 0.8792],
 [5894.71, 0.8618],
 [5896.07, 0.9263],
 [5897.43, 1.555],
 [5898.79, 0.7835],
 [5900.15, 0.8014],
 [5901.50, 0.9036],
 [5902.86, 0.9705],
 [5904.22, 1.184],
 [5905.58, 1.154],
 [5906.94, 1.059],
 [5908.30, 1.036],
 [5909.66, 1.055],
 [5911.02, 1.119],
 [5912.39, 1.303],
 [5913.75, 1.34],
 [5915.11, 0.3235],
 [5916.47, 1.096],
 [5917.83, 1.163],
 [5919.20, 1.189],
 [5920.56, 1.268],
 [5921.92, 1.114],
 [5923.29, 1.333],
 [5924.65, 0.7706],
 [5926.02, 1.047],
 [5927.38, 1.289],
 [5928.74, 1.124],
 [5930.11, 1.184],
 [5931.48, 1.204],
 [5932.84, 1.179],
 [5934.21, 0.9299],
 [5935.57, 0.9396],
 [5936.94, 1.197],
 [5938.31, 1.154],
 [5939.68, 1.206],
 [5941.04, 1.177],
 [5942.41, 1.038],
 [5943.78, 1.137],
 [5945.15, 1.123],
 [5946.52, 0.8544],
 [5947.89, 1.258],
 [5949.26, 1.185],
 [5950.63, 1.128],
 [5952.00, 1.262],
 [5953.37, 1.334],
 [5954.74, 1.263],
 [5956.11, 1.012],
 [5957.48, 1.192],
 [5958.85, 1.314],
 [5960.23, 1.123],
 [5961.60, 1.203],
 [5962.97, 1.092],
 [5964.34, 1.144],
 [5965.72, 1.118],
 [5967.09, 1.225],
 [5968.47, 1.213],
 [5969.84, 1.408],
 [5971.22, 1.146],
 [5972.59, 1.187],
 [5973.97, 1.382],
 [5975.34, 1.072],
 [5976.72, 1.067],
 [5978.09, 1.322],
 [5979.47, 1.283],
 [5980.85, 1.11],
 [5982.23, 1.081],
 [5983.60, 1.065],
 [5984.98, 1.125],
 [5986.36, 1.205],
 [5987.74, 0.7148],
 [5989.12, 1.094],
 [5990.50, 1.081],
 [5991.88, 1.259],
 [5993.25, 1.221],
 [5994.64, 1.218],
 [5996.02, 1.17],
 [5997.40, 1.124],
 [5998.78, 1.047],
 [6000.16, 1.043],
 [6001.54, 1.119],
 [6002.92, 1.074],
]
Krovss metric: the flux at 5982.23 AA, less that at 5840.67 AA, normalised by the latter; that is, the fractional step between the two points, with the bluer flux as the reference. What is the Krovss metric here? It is -0.1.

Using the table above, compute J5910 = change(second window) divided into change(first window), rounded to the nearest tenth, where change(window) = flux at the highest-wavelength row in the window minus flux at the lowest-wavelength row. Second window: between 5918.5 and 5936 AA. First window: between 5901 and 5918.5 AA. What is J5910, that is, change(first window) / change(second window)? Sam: -1.0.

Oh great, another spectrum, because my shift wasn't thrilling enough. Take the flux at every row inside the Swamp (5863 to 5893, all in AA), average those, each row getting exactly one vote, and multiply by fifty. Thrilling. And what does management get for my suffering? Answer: 56.8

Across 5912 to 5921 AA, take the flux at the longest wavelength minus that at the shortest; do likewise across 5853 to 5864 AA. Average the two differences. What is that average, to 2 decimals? -0.32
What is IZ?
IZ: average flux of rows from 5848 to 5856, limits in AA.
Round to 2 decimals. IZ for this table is 1.18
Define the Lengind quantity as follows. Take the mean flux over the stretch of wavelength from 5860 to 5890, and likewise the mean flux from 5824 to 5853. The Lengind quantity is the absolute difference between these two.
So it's 0.03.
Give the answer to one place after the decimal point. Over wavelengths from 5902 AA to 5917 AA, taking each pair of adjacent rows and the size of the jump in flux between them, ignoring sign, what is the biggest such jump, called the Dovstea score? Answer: 1.0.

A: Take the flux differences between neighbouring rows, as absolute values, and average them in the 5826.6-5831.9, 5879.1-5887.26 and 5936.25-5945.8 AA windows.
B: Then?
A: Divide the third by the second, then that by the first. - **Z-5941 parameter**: 3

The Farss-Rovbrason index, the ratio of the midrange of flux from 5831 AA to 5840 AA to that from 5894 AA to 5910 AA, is 1.3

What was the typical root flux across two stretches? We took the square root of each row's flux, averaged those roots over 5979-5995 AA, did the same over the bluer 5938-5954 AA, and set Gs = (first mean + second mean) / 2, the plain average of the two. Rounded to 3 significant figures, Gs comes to 1.06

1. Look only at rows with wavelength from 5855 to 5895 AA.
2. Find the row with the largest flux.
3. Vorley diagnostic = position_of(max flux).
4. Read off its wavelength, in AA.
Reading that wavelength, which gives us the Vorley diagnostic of 5874.39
